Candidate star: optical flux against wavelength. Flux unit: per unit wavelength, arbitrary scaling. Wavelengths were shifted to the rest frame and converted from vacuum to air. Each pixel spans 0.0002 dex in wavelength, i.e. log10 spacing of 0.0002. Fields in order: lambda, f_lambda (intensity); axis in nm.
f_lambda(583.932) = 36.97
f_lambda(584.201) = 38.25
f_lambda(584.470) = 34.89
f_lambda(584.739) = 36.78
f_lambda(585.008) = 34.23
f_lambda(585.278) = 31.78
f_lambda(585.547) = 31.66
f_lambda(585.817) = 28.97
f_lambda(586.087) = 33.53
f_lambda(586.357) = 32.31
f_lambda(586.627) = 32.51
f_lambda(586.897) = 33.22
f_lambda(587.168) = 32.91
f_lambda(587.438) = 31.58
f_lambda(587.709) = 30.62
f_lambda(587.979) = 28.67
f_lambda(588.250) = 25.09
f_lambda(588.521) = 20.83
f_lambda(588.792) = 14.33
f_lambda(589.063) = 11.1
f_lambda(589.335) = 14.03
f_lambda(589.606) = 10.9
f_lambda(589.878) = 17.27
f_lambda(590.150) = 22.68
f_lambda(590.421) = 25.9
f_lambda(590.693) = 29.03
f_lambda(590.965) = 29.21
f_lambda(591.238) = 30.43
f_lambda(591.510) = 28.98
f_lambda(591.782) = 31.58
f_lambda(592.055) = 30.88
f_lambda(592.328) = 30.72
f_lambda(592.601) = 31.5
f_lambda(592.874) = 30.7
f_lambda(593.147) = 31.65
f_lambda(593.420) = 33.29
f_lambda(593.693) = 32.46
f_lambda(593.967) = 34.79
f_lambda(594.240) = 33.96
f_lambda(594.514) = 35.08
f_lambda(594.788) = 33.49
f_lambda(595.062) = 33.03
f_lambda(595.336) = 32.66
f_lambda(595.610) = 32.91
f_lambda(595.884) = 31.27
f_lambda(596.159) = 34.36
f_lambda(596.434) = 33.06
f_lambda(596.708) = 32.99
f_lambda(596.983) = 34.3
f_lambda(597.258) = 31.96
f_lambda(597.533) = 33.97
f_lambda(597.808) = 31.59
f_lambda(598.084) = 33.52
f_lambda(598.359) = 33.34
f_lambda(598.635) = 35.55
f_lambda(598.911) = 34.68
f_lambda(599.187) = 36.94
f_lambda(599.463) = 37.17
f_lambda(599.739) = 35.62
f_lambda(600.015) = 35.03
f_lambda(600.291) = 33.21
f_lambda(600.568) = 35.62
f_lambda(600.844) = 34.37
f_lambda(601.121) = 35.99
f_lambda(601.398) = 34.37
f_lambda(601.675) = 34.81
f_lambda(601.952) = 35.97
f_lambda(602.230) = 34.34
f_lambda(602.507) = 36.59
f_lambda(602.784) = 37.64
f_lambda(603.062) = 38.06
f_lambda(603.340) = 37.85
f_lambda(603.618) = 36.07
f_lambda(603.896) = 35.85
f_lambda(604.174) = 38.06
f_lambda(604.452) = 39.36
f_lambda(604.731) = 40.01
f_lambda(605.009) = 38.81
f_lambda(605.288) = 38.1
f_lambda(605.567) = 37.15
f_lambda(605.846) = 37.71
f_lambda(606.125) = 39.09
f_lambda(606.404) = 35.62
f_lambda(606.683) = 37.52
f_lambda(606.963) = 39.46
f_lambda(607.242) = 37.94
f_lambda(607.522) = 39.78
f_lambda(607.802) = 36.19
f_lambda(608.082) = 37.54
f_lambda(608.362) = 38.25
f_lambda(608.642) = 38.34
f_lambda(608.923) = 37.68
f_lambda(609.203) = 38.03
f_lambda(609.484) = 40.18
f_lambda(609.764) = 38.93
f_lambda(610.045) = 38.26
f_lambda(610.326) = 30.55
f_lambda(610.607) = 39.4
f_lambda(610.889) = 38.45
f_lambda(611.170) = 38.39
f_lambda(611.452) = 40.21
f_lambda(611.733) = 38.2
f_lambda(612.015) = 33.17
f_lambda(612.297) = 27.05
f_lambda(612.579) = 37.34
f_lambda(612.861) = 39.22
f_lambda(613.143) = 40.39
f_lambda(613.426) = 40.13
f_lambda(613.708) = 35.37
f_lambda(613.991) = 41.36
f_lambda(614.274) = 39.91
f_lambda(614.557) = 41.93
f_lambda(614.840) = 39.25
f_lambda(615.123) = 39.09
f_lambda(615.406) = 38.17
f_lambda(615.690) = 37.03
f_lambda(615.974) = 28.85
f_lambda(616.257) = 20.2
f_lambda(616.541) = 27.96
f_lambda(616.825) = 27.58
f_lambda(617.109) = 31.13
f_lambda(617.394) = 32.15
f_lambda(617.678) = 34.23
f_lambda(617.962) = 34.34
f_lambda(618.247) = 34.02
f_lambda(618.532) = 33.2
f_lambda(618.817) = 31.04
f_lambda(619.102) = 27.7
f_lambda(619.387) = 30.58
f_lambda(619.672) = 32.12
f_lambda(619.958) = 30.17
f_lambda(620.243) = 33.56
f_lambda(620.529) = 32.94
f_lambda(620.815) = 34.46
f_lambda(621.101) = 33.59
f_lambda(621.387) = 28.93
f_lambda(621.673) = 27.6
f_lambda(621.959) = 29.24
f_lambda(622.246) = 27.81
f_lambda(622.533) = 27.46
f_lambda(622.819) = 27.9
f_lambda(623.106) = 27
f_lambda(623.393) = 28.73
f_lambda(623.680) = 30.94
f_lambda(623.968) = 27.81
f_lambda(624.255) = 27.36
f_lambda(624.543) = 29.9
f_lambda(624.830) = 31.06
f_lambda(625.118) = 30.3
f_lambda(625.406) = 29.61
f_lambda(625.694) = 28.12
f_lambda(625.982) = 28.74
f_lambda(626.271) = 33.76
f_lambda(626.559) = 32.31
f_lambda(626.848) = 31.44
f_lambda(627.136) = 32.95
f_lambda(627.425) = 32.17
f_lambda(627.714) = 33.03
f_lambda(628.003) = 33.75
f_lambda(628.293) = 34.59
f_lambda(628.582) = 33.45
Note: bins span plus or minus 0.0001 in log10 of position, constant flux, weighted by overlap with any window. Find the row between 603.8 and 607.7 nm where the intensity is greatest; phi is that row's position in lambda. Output 604.731 nm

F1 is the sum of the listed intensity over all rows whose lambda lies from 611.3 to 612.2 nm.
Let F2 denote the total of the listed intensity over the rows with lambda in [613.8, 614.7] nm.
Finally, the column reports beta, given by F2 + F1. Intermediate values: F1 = 112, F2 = 123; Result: 235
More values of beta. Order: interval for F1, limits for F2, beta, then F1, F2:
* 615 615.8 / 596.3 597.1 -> 215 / 114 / 100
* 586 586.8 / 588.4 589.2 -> 145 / 98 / 46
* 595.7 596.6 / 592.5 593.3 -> 193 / 99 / 94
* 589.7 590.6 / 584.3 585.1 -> 172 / 66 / 106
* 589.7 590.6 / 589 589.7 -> 102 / 66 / 36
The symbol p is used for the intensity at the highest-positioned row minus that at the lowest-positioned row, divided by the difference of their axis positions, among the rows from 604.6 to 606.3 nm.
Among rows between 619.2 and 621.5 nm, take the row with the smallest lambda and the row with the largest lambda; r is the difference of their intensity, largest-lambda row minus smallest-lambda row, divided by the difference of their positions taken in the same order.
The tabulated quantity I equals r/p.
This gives 1.3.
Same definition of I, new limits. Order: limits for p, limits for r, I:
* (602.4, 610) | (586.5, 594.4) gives 0.6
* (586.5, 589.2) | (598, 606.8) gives -0.1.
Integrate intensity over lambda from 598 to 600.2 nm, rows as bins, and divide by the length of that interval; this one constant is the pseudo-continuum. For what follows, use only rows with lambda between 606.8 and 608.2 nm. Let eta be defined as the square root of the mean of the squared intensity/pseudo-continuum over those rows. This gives 1.08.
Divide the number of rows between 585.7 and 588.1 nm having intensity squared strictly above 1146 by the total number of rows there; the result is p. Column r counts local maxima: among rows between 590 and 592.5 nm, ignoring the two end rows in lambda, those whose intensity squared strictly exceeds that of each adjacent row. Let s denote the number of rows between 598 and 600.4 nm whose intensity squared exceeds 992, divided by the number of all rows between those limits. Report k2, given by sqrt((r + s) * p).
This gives 0.0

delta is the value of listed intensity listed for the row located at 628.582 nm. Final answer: 33.45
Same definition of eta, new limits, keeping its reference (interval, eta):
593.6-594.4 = 0.96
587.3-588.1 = 0.86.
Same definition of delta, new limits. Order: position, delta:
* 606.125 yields 39.09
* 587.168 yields 32.91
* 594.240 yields 33.96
